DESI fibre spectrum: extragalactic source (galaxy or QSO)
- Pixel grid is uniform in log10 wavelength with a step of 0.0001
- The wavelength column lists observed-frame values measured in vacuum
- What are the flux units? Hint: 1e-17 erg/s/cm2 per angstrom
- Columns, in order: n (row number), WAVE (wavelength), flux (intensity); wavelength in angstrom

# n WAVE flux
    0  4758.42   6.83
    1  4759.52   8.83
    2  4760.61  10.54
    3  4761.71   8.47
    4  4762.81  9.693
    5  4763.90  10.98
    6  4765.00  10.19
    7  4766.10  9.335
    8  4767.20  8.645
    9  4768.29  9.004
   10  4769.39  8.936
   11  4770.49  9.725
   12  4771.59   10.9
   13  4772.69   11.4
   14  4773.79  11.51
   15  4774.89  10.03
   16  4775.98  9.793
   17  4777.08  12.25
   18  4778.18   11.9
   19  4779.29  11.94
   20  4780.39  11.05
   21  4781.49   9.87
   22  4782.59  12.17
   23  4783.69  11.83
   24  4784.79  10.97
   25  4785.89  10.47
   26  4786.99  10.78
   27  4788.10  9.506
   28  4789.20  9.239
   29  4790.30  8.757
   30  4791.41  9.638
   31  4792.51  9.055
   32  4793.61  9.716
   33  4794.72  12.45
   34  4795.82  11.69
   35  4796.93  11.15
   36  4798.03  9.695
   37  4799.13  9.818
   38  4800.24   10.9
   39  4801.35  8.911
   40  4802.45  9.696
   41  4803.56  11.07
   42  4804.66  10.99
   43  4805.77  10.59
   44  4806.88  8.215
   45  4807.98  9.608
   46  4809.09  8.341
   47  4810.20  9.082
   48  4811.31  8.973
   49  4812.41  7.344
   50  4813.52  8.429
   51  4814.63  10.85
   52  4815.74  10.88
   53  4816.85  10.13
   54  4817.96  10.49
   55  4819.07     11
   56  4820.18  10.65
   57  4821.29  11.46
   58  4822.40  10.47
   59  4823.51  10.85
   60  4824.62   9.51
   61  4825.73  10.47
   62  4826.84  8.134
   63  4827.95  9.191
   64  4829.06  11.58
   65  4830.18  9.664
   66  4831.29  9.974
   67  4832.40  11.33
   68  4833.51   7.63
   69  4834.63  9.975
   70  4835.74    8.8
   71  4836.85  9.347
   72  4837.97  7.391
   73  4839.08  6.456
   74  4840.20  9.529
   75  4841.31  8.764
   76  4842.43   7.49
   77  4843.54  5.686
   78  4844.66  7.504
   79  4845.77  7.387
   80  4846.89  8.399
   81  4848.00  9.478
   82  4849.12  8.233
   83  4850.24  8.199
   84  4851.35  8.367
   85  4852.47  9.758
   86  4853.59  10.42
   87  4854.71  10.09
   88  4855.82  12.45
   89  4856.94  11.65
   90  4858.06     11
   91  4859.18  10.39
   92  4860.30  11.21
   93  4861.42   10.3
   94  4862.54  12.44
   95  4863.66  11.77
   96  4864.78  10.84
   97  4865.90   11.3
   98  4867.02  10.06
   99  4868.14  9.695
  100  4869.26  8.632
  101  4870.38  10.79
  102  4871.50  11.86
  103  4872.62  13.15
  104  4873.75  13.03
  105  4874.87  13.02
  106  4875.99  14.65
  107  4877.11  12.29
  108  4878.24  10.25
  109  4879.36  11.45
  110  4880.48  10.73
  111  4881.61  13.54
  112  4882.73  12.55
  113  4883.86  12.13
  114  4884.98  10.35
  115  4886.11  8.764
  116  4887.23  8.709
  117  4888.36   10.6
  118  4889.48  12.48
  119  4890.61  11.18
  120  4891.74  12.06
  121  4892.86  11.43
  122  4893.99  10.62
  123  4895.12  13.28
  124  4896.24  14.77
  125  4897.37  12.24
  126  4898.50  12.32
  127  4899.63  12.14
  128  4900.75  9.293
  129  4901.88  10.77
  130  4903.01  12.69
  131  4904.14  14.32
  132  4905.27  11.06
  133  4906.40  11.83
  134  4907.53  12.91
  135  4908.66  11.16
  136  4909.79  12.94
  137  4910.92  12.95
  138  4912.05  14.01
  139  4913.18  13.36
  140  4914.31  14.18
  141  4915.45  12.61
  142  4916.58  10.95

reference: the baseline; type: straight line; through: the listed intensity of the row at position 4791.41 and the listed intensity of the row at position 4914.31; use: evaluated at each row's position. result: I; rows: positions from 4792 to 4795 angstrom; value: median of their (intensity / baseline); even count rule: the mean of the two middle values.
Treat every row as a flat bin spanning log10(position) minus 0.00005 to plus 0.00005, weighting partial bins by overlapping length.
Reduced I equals 1.00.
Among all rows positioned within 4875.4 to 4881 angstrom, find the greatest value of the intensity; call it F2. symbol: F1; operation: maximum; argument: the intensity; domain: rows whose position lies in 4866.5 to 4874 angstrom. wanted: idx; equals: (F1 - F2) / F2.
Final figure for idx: -0.102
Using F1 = 13.15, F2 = 14.65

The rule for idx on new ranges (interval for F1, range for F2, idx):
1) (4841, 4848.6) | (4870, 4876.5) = -0.353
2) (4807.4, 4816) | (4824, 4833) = -0.060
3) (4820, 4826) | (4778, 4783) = -0.058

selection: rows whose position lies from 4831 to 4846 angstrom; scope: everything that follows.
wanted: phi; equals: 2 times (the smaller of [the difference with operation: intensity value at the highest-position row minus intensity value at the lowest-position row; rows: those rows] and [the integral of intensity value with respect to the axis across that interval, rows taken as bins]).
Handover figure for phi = -5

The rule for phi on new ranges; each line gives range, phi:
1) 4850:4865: 5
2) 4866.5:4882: 7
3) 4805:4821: 0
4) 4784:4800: -2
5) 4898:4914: 2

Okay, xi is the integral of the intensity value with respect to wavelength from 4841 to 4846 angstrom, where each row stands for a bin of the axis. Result 36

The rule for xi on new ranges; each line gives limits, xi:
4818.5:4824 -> 60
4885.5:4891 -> 57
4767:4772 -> 47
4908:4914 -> 78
